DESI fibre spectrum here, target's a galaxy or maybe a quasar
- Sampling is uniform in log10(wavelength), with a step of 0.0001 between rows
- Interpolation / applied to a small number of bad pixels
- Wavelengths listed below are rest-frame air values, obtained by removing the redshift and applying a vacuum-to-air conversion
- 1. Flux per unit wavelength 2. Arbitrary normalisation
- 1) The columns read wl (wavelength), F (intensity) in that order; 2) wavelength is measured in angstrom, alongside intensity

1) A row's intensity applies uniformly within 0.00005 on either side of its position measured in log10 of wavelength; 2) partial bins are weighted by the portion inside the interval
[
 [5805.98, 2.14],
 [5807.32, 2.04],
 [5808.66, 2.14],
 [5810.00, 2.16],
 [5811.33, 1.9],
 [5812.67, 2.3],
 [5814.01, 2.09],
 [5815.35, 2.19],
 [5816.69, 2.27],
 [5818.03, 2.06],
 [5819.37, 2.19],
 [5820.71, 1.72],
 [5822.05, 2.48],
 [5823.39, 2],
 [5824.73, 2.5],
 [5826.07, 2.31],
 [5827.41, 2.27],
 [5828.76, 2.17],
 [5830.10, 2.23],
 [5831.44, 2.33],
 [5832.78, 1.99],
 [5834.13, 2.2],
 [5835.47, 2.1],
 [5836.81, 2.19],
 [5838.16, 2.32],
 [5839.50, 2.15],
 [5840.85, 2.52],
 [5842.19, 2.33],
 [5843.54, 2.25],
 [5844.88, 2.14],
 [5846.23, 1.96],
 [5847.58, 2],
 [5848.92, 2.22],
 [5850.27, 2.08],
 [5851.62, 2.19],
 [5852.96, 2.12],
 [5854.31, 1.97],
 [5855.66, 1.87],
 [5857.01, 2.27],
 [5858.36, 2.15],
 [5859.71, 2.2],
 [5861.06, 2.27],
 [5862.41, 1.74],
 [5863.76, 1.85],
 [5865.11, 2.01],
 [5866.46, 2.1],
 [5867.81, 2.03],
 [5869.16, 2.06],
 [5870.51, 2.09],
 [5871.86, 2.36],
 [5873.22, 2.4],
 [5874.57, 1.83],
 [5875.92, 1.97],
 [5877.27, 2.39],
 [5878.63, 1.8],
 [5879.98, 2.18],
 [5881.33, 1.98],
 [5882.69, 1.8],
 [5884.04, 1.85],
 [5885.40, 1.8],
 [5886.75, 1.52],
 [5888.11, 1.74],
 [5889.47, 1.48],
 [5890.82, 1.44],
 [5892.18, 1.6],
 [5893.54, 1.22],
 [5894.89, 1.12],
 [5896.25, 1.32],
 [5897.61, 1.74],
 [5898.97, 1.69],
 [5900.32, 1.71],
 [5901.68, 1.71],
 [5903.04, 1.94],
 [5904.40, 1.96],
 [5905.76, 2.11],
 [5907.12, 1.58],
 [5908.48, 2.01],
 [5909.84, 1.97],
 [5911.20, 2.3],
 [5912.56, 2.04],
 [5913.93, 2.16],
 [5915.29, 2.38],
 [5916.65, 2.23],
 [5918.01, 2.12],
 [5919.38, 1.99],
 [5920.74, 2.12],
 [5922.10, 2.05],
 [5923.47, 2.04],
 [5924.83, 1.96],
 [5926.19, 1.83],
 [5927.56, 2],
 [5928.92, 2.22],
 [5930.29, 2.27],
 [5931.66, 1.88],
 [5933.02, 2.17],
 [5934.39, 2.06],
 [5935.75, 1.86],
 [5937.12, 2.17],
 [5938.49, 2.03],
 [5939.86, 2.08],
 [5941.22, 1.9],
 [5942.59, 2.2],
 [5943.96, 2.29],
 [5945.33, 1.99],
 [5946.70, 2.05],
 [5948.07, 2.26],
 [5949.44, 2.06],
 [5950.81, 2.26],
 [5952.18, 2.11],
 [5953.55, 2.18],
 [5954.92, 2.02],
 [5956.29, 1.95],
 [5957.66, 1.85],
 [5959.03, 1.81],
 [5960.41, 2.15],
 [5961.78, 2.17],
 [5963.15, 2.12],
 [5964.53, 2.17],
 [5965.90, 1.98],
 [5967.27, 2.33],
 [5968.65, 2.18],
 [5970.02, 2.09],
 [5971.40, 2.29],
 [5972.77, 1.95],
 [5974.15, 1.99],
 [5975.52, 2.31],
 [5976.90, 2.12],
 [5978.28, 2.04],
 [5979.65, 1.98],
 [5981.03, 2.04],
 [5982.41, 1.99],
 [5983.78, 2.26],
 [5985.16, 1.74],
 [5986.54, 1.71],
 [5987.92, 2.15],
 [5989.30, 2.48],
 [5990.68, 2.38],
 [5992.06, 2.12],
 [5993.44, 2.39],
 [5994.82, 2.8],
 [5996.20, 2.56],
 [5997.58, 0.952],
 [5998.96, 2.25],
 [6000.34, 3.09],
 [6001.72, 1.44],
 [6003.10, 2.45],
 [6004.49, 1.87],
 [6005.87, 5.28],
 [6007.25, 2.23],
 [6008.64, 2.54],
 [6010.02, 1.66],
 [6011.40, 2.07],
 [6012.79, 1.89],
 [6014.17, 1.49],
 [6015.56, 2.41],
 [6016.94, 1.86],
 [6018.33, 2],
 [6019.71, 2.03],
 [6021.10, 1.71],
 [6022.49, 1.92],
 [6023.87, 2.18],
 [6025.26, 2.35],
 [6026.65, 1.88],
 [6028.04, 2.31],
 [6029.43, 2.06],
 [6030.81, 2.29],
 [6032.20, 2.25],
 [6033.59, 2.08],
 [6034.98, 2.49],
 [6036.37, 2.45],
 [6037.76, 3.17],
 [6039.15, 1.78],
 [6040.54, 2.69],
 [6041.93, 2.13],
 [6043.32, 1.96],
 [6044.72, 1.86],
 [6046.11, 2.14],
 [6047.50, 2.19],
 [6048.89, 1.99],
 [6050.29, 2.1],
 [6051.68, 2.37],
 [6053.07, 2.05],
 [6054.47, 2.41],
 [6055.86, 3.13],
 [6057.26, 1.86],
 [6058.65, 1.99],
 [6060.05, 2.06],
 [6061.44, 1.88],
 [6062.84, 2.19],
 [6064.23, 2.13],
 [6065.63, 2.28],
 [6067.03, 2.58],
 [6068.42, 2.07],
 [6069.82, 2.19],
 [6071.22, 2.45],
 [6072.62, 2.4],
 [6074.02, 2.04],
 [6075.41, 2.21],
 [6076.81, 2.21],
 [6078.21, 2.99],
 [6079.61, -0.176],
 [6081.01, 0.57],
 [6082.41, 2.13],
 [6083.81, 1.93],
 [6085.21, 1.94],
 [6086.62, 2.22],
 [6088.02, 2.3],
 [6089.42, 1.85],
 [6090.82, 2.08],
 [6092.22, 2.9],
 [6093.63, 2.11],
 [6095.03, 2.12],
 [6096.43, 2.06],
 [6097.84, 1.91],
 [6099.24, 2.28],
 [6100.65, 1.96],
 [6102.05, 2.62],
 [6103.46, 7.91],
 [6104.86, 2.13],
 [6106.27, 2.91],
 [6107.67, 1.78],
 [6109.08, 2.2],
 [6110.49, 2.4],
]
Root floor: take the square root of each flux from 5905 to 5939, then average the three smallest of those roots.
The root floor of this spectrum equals 1.32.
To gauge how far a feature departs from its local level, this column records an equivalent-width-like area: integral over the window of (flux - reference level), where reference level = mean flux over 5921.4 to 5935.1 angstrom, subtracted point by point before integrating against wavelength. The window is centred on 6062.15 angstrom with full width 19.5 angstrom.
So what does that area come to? 3.6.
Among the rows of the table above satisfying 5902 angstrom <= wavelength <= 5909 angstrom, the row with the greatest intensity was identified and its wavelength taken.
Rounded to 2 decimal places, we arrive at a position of 5905.76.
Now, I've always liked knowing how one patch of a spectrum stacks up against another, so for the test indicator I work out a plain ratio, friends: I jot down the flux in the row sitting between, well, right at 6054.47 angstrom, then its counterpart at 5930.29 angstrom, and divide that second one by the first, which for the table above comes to 0.94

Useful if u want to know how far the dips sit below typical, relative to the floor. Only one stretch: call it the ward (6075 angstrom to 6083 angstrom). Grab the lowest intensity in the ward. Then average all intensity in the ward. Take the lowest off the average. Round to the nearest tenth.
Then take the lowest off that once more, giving 2.0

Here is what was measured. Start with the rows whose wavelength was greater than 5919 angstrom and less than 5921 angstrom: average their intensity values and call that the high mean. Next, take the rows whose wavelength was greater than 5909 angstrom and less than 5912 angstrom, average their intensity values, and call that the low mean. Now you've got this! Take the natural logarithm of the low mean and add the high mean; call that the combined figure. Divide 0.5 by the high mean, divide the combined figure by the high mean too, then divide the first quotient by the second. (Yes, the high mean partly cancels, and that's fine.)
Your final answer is 0.178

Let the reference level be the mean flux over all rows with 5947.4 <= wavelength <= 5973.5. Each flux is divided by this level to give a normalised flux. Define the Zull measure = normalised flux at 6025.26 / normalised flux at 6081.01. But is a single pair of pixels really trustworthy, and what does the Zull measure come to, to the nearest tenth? 4.1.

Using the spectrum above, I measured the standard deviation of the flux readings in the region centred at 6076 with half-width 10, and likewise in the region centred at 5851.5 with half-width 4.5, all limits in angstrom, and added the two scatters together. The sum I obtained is 0.9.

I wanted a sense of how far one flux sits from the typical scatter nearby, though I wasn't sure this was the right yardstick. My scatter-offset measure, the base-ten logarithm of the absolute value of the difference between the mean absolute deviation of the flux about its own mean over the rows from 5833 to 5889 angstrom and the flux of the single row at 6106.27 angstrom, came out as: 0.44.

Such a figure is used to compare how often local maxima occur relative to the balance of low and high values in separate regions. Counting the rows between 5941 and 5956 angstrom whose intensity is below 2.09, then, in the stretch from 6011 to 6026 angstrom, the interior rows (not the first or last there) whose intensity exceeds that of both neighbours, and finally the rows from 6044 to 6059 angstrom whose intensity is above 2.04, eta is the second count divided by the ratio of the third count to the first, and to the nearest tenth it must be 1.4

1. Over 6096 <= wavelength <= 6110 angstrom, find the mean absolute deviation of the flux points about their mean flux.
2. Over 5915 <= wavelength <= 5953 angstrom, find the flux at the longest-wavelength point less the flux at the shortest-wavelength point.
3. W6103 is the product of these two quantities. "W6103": -0.28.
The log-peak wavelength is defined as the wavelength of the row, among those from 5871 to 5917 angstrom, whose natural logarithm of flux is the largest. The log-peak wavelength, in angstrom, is 5873.22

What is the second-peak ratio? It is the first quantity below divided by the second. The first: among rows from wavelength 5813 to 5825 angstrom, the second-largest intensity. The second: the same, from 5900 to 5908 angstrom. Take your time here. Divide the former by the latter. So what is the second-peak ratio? 1.27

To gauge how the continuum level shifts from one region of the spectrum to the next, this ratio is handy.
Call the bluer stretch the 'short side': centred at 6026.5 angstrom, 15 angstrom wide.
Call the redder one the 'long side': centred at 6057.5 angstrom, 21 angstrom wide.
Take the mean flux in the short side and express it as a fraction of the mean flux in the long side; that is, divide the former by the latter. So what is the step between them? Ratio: 0.95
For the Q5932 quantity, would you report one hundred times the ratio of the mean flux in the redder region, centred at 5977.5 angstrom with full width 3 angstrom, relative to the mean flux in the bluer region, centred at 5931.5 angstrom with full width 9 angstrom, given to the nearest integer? 101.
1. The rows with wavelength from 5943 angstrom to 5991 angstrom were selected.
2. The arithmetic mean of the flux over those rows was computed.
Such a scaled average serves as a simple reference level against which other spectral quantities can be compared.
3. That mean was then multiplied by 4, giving 8.39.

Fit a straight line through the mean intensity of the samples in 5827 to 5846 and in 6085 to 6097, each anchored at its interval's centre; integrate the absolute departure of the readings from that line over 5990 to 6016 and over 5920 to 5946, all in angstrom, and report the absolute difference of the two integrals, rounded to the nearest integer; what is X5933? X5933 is 10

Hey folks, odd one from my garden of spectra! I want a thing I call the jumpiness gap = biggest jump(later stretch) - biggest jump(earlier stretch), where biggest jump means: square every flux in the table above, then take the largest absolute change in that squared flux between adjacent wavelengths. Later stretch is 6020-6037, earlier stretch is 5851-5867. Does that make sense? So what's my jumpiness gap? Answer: 0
